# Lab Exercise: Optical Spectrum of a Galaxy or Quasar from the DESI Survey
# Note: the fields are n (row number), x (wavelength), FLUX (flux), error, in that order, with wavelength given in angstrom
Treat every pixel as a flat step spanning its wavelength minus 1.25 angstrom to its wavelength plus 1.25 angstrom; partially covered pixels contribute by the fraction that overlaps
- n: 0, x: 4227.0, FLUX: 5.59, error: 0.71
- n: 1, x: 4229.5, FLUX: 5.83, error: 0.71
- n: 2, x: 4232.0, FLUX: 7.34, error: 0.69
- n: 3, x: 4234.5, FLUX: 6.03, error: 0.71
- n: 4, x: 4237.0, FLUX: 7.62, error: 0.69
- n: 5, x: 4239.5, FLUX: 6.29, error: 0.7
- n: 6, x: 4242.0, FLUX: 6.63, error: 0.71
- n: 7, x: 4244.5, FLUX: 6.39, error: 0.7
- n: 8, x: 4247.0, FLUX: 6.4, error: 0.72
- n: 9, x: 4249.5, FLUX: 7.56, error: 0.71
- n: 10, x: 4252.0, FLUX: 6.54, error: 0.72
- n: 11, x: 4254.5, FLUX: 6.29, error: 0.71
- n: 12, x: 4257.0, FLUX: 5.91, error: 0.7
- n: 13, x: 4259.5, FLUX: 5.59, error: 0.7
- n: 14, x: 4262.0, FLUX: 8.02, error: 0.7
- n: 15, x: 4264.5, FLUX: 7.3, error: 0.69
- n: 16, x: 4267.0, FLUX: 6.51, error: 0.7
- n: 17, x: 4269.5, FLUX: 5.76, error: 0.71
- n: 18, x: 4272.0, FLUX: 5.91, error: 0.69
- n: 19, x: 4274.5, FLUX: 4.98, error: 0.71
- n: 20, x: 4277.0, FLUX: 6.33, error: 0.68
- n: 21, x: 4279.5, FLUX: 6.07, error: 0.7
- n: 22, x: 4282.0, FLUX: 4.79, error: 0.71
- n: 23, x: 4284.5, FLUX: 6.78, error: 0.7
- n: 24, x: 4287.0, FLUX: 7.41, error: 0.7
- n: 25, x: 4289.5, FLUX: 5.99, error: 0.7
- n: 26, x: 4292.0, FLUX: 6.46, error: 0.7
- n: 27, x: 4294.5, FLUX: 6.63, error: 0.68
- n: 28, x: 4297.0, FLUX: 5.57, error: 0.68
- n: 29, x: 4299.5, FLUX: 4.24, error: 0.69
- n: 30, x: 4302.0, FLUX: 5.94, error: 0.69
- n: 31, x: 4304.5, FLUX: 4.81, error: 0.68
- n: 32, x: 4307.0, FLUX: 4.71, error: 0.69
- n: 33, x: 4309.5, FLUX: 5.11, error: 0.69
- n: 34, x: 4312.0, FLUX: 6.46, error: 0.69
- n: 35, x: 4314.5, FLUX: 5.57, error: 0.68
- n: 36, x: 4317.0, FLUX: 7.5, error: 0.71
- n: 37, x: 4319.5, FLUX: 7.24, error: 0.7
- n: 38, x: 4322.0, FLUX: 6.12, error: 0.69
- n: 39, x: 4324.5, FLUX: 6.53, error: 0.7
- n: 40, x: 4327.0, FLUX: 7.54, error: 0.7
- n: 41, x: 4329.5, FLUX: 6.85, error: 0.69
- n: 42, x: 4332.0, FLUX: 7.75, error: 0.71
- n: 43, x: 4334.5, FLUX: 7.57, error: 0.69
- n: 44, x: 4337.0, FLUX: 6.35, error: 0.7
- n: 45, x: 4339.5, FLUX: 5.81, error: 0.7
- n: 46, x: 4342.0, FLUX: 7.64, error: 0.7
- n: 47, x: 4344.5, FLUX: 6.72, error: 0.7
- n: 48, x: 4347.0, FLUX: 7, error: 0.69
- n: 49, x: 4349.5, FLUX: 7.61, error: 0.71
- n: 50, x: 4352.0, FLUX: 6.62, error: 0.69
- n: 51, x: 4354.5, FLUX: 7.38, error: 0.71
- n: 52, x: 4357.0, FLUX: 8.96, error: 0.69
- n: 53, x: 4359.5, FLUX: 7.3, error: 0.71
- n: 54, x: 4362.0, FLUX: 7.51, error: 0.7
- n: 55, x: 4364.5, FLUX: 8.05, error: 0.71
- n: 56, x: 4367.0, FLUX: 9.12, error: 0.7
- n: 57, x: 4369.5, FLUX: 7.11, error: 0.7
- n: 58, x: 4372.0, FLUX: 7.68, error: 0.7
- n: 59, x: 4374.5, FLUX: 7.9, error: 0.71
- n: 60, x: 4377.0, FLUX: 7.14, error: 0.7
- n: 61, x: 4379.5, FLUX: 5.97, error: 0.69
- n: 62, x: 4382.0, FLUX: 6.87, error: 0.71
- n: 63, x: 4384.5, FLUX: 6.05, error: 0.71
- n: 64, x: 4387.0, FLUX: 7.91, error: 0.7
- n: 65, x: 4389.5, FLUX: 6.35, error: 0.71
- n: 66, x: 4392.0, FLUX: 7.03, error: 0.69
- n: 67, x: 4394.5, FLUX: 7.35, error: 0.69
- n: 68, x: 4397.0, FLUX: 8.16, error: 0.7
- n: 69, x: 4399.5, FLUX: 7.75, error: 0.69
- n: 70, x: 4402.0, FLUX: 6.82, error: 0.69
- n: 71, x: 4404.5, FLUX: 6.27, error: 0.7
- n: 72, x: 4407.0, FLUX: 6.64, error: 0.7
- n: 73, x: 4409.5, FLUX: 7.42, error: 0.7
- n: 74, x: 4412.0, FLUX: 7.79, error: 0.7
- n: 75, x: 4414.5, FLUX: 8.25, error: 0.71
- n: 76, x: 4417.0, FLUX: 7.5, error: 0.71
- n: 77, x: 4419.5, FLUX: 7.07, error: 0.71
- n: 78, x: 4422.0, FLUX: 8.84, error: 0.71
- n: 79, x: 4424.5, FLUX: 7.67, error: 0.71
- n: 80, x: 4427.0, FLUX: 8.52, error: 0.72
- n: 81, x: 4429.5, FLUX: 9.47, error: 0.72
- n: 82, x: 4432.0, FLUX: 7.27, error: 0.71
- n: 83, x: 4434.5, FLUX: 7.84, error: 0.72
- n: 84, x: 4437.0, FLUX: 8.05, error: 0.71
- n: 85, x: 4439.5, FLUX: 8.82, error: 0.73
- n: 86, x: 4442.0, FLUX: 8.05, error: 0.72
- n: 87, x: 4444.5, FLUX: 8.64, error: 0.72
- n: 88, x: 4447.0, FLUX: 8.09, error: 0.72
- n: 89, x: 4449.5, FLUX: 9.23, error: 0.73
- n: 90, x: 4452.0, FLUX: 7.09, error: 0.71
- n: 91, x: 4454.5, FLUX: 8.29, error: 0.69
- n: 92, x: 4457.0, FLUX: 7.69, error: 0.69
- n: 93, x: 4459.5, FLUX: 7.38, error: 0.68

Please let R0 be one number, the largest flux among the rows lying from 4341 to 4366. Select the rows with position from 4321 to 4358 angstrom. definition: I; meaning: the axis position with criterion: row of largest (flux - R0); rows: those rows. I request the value 4357.0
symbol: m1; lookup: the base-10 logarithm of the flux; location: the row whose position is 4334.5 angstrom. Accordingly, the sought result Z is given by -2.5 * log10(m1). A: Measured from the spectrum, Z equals 0.14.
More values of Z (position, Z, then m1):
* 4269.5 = 0.30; 0.76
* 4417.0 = 0.14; 0.88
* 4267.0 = 0.22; 0.81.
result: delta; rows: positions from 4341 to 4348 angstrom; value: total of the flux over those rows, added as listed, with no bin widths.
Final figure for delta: 21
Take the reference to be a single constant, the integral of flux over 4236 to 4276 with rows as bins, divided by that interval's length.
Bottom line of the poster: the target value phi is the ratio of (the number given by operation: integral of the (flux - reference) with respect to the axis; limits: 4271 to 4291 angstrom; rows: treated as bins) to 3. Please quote -3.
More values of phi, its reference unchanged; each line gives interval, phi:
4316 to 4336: 4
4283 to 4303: -2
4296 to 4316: -8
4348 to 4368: 9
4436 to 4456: 12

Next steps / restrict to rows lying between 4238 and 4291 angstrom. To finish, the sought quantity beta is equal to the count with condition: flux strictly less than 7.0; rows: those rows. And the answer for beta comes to 17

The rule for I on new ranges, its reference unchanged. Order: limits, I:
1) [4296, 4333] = 4332.0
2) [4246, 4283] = 4262.0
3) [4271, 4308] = 4287.0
